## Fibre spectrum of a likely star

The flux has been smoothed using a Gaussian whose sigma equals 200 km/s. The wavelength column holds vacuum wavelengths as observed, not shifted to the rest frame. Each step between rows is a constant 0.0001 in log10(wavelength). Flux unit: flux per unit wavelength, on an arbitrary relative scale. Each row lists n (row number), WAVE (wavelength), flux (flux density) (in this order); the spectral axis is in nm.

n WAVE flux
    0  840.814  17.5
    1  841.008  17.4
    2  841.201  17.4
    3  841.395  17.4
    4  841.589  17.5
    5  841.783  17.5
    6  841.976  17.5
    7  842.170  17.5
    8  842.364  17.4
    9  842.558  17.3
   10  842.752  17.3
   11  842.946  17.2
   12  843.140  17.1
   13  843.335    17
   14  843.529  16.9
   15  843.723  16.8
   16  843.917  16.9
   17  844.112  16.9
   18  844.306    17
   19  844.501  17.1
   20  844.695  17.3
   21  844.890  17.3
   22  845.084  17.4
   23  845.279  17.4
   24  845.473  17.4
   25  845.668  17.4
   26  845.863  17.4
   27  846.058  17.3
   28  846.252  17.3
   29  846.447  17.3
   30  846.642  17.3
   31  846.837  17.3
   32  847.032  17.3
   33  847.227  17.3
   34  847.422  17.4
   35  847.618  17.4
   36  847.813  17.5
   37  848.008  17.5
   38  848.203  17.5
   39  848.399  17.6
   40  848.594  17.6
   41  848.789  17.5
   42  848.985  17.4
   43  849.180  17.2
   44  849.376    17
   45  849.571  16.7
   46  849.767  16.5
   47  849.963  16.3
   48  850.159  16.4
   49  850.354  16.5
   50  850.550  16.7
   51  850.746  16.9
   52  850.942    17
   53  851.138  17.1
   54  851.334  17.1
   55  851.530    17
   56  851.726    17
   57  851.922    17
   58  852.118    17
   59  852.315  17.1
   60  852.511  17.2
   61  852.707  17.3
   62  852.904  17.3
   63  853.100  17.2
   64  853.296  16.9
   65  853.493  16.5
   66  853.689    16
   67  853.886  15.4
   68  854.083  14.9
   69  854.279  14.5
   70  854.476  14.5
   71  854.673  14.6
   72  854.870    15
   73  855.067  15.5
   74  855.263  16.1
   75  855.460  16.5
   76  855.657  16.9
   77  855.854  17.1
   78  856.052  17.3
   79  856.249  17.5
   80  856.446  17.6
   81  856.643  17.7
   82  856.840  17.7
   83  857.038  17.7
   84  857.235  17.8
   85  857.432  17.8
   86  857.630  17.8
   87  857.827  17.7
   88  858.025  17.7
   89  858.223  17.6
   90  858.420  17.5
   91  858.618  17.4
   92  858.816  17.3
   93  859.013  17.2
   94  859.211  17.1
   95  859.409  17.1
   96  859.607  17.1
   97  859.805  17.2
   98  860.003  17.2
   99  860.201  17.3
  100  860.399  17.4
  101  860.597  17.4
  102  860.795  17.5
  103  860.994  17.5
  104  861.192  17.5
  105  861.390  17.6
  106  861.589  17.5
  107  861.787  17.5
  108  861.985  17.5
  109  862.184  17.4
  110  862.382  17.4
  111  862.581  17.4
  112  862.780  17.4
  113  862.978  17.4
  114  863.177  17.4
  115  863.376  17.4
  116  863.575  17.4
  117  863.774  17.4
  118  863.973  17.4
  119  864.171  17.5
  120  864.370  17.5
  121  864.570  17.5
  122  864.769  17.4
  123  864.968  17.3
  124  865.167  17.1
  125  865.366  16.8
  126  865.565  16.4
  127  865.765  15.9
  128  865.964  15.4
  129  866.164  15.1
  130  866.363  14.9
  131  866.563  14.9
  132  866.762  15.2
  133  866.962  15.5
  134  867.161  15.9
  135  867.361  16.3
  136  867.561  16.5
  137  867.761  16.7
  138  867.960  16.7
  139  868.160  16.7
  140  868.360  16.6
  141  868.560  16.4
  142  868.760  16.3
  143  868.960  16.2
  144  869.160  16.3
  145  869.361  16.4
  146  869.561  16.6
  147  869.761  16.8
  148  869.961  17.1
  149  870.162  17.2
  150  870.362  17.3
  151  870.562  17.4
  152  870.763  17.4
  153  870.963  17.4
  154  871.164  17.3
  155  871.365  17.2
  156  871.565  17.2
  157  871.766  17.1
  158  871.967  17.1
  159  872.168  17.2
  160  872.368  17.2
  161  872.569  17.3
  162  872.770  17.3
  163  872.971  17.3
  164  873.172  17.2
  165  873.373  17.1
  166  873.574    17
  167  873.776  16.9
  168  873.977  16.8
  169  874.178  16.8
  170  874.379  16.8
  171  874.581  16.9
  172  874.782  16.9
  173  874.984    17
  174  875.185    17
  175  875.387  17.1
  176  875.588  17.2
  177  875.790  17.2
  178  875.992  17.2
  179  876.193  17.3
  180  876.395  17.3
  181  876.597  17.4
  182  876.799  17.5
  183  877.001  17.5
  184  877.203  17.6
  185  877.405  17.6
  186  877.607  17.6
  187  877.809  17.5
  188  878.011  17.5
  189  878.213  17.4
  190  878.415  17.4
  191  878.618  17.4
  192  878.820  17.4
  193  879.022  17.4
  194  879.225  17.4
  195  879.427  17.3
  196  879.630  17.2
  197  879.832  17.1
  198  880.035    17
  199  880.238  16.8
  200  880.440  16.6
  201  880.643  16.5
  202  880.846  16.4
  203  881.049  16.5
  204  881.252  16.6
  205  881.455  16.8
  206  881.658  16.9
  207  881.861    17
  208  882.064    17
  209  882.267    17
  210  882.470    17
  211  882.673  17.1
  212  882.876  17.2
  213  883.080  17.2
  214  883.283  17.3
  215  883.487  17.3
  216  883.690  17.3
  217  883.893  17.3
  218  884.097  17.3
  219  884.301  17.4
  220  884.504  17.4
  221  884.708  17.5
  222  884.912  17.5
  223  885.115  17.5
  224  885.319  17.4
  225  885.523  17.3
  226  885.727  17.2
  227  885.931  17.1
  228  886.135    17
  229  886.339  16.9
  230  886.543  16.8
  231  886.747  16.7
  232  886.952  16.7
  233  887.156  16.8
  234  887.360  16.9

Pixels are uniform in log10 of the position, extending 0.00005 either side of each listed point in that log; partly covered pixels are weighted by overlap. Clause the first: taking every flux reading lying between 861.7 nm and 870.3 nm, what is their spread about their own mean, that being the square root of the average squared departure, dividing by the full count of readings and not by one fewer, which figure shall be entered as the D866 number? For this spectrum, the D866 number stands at 0.78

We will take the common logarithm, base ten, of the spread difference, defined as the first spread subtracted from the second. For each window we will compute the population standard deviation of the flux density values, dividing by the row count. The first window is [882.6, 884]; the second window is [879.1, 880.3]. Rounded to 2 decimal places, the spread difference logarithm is -0.91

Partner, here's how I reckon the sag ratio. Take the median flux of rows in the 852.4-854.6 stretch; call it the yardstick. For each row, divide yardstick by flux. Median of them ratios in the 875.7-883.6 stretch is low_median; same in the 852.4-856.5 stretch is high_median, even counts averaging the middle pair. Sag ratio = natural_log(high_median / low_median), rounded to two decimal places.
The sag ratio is 0.04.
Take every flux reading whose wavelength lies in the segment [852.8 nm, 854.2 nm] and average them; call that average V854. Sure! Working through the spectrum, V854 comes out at 16.3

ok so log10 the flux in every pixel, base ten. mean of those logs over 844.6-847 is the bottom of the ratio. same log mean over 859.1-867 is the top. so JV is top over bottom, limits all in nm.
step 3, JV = 0.99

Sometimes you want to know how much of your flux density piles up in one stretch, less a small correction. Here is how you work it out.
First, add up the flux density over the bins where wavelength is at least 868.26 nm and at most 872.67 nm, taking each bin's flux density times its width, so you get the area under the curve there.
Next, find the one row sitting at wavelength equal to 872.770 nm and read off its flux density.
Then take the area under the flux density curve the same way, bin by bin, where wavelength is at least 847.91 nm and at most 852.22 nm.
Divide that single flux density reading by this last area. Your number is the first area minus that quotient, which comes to 74.5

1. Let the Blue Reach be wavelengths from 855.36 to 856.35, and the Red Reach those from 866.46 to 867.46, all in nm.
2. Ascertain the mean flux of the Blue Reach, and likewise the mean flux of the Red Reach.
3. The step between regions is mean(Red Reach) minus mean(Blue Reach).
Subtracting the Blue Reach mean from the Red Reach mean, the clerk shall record -1.5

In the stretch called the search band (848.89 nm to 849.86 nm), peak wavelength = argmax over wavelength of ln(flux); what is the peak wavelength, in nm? 848.985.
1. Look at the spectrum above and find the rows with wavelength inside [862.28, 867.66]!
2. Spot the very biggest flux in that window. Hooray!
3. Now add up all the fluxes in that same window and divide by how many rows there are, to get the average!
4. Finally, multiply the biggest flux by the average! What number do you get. 291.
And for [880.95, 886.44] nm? 300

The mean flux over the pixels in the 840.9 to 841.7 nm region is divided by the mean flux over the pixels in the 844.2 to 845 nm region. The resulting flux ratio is 1.01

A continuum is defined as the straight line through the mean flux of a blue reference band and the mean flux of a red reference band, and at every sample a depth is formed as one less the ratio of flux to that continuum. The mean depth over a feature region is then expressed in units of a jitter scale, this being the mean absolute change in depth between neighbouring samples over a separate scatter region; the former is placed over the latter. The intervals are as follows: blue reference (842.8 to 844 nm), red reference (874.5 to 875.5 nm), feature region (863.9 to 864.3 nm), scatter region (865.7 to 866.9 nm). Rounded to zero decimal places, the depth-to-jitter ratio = -2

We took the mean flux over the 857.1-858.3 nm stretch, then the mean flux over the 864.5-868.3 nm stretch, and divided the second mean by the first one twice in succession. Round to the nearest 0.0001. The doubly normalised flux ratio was 0.0516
